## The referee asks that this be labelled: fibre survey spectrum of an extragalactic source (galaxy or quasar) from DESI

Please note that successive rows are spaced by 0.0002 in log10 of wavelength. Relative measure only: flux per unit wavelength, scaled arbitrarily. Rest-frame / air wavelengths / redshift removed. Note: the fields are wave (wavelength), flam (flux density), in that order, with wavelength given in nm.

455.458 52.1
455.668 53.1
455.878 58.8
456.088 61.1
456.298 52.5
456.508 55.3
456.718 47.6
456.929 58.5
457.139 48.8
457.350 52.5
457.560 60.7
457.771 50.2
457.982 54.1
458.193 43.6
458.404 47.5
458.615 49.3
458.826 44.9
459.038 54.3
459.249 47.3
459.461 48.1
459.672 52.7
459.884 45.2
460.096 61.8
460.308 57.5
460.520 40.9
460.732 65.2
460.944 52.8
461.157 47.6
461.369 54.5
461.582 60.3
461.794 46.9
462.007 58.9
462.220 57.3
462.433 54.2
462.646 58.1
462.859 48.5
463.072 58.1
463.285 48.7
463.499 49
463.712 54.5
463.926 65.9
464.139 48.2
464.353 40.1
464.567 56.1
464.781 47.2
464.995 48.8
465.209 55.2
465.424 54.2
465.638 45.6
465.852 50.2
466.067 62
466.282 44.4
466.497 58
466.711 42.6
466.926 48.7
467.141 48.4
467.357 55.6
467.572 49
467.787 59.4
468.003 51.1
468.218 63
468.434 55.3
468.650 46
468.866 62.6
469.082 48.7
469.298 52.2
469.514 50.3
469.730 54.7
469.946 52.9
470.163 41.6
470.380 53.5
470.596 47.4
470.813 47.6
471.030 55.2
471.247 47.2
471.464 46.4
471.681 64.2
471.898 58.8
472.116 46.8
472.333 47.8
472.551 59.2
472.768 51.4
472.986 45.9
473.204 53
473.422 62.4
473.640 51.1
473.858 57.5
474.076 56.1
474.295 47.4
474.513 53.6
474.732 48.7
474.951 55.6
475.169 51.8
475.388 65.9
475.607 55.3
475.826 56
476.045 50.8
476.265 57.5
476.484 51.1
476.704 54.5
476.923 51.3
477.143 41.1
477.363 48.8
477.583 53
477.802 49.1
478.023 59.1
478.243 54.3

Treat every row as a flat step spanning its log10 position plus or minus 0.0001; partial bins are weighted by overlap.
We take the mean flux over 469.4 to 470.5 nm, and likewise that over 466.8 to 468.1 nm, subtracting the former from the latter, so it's 1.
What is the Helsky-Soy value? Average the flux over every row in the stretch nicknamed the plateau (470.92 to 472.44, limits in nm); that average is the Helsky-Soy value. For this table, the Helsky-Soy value 52.3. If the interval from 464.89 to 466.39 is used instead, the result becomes 51.5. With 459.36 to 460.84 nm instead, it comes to 53.1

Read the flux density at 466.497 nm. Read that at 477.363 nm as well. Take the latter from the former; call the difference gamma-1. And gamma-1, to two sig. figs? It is 9.2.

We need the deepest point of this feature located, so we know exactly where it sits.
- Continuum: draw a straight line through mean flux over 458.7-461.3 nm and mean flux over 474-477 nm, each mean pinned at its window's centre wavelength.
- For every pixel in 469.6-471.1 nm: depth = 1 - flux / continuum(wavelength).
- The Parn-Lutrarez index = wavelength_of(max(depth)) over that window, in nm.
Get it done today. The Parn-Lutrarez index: 470.163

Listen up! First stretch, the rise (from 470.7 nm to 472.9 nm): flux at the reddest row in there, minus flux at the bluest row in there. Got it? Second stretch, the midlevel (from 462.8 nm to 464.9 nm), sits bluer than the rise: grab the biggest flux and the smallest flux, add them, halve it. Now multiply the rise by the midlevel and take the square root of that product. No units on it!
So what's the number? 14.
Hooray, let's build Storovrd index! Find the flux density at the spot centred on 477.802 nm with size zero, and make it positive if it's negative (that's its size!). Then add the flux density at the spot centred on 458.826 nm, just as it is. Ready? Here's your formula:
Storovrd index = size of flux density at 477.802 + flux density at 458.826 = 94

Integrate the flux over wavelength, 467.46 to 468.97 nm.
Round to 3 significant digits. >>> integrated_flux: 83.3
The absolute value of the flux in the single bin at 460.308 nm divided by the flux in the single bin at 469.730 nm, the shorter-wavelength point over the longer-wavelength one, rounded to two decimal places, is 1.05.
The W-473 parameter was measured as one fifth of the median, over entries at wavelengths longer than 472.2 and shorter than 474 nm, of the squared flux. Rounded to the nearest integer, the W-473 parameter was 545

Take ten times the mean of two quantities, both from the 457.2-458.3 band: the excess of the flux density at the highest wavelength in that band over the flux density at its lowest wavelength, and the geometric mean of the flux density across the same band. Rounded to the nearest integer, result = 215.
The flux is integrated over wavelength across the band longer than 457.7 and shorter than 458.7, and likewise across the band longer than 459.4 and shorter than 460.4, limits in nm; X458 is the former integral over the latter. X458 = 0.92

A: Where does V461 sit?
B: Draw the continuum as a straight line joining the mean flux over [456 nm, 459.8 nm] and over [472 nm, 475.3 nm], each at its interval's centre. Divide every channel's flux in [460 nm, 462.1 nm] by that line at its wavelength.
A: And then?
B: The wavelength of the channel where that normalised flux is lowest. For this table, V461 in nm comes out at 460.520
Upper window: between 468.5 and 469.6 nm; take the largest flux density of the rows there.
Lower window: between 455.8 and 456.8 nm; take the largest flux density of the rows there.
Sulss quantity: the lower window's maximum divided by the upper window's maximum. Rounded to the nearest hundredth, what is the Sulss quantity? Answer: 0.98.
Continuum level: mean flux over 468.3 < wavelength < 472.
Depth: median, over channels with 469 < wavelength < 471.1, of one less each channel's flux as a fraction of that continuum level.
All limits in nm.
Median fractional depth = 0.02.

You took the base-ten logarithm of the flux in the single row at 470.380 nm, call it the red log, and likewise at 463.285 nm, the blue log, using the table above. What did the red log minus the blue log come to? 0.041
